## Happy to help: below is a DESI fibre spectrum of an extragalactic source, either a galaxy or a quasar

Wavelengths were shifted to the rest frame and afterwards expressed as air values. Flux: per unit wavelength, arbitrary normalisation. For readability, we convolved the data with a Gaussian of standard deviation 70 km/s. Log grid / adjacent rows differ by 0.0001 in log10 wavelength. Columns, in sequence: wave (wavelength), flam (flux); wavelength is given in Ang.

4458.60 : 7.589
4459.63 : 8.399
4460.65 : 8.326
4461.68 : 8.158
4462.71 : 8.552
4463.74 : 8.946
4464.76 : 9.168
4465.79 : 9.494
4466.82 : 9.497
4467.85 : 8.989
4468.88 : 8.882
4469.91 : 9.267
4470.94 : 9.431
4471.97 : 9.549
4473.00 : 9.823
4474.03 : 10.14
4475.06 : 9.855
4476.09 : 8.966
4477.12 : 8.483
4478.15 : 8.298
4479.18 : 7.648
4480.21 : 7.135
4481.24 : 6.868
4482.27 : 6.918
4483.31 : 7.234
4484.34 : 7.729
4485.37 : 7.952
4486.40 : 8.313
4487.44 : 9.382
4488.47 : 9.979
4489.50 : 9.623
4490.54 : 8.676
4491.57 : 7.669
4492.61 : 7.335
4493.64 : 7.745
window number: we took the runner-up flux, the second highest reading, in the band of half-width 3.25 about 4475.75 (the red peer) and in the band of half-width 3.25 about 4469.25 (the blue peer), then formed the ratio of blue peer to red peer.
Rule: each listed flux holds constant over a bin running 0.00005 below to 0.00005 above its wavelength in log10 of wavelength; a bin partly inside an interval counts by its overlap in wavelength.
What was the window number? 0.964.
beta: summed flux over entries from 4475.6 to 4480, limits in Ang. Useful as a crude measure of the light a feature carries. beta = 33.4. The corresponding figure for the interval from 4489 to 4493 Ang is 33.3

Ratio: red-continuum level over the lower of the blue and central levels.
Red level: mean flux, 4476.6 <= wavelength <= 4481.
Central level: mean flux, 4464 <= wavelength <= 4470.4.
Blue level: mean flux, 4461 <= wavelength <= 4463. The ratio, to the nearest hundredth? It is 0.94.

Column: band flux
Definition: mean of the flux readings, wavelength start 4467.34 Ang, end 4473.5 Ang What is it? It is 9.32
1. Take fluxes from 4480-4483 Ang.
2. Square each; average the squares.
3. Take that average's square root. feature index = 7.0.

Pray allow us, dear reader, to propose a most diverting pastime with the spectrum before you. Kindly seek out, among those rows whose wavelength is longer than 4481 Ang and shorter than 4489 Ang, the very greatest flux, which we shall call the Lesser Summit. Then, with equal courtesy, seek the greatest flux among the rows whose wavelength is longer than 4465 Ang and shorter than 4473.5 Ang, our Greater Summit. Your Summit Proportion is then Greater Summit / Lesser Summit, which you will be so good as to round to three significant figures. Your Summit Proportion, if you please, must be 0.984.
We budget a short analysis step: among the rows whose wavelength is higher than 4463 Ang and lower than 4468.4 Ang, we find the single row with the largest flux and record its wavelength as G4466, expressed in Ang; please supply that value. 4466.82 Ang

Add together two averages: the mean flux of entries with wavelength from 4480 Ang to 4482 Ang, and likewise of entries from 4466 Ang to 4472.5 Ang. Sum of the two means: 16.3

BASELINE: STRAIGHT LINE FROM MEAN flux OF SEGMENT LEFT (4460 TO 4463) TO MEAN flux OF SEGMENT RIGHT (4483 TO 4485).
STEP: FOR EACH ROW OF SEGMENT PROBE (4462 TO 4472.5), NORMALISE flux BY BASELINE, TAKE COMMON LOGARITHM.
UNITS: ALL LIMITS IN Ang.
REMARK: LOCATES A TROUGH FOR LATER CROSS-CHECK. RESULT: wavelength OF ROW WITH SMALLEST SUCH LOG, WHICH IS 4462.71 Ang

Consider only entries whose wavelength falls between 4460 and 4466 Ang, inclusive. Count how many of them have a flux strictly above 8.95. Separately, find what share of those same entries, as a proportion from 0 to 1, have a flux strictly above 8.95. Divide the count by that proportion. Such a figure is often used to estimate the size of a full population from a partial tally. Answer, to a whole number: 6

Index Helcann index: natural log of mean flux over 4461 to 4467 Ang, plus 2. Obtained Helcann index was 4.19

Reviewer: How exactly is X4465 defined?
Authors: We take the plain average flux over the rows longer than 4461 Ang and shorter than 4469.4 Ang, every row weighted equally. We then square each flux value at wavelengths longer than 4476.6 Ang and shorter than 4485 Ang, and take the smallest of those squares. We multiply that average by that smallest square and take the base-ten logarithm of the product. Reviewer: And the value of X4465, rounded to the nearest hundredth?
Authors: 2.63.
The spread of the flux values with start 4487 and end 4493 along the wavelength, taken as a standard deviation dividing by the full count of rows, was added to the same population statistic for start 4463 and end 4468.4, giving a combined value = 1.2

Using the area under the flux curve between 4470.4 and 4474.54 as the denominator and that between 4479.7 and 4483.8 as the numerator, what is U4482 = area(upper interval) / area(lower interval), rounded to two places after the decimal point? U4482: 0.72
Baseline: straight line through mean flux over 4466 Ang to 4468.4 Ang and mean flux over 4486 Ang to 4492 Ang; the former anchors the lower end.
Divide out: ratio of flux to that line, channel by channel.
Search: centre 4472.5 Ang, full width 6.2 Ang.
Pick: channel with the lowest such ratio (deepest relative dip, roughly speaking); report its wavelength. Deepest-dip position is 4469.91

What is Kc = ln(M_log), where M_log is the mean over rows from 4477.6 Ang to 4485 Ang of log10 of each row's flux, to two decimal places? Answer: -0.14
